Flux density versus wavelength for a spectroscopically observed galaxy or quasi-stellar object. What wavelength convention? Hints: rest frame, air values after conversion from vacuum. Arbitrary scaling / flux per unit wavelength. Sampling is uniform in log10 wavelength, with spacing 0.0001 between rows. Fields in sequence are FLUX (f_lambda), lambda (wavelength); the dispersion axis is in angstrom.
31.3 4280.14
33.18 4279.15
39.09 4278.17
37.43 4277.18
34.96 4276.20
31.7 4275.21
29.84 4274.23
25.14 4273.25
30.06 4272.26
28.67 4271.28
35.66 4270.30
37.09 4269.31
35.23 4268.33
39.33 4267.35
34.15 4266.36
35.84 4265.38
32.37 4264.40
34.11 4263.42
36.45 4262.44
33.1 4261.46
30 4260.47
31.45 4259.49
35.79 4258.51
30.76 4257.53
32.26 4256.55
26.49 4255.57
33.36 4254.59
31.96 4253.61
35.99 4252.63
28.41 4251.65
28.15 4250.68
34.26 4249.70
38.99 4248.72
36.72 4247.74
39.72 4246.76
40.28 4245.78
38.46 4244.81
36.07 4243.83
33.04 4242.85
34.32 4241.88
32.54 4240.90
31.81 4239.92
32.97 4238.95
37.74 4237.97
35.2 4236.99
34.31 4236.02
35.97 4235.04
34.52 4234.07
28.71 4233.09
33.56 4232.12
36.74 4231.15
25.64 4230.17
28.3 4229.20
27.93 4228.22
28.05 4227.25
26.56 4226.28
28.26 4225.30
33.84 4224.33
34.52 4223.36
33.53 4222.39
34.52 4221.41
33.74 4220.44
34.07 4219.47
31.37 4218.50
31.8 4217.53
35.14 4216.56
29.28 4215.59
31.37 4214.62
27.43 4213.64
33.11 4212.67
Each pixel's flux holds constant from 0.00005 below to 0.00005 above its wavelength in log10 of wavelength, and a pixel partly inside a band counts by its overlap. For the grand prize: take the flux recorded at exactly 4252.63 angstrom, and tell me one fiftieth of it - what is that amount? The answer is 0.72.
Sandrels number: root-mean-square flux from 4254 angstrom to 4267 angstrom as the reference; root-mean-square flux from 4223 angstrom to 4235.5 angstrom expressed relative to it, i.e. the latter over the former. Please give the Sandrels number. 0.95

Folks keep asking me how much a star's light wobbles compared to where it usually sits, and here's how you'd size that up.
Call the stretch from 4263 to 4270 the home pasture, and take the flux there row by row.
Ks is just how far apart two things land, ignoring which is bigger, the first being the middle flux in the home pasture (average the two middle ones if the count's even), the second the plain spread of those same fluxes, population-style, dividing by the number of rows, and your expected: 33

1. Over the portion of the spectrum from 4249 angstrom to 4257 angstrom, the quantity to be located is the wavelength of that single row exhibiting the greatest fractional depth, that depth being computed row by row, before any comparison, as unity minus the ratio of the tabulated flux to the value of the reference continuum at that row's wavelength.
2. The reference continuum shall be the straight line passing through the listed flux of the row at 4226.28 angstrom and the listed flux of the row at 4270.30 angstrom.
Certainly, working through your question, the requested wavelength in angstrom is 4255.57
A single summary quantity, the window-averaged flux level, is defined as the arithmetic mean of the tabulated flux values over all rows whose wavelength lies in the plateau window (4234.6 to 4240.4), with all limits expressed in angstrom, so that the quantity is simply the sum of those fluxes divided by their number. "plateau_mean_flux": 34.7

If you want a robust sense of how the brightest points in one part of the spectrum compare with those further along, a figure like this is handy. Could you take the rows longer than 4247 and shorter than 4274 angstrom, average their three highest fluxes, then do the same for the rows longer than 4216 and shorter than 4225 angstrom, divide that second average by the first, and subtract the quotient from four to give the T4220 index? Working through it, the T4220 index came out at 3.10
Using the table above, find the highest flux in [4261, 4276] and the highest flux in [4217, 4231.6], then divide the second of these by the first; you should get 0.93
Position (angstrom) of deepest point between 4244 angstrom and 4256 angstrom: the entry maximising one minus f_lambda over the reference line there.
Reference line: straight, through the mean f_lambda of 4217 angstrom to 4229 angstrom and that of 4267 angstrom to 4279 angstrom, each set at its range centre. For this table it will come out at 4255.57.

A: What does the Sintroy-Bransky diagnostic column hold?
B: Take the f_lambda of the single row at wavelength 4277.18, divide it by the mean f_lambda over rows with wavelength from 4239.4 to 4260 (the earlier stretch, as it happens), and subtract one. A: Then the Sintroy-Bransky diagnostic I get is 0.11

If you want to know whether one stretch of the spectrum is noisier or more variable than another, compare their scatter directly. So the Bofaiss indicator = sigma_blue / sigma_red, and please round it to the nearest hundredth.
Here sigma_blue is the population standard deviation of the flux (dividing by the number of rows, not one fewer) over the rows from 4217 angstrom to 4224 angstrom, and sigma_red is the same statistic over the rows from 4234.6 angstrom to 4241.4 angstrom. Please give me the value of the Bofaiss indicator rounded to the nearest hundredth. 0.61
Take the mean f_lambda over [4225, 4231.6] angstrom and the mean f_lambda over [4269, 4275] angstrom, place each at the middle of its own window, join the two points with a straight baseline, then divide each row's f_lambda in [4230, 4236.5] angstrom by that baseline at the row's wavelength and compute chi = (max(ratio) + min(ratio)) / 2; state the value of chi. 1.08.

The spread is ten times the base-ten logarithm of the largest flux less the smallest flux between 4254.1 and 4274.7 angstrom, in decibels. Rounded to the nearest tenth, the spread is 11.5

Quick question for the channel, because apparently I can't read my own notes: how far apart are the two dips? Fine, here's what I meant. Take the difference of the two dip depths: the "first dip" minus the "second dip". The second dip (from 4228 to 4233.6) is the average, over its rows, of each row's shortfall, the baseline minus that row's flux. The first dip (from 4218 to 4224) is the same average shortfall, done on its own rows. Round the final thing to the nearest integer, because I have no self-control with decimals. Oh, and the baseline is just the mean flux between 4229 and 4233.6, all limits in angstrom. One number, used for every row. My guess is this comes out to -3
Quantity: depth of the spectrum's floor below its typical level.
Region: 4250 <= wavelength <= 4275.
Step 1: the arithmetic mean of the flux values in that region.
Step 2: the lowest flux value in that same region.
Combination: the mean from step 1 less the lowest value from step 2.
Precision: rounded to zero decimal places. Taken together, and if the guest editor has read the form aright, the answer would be 7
